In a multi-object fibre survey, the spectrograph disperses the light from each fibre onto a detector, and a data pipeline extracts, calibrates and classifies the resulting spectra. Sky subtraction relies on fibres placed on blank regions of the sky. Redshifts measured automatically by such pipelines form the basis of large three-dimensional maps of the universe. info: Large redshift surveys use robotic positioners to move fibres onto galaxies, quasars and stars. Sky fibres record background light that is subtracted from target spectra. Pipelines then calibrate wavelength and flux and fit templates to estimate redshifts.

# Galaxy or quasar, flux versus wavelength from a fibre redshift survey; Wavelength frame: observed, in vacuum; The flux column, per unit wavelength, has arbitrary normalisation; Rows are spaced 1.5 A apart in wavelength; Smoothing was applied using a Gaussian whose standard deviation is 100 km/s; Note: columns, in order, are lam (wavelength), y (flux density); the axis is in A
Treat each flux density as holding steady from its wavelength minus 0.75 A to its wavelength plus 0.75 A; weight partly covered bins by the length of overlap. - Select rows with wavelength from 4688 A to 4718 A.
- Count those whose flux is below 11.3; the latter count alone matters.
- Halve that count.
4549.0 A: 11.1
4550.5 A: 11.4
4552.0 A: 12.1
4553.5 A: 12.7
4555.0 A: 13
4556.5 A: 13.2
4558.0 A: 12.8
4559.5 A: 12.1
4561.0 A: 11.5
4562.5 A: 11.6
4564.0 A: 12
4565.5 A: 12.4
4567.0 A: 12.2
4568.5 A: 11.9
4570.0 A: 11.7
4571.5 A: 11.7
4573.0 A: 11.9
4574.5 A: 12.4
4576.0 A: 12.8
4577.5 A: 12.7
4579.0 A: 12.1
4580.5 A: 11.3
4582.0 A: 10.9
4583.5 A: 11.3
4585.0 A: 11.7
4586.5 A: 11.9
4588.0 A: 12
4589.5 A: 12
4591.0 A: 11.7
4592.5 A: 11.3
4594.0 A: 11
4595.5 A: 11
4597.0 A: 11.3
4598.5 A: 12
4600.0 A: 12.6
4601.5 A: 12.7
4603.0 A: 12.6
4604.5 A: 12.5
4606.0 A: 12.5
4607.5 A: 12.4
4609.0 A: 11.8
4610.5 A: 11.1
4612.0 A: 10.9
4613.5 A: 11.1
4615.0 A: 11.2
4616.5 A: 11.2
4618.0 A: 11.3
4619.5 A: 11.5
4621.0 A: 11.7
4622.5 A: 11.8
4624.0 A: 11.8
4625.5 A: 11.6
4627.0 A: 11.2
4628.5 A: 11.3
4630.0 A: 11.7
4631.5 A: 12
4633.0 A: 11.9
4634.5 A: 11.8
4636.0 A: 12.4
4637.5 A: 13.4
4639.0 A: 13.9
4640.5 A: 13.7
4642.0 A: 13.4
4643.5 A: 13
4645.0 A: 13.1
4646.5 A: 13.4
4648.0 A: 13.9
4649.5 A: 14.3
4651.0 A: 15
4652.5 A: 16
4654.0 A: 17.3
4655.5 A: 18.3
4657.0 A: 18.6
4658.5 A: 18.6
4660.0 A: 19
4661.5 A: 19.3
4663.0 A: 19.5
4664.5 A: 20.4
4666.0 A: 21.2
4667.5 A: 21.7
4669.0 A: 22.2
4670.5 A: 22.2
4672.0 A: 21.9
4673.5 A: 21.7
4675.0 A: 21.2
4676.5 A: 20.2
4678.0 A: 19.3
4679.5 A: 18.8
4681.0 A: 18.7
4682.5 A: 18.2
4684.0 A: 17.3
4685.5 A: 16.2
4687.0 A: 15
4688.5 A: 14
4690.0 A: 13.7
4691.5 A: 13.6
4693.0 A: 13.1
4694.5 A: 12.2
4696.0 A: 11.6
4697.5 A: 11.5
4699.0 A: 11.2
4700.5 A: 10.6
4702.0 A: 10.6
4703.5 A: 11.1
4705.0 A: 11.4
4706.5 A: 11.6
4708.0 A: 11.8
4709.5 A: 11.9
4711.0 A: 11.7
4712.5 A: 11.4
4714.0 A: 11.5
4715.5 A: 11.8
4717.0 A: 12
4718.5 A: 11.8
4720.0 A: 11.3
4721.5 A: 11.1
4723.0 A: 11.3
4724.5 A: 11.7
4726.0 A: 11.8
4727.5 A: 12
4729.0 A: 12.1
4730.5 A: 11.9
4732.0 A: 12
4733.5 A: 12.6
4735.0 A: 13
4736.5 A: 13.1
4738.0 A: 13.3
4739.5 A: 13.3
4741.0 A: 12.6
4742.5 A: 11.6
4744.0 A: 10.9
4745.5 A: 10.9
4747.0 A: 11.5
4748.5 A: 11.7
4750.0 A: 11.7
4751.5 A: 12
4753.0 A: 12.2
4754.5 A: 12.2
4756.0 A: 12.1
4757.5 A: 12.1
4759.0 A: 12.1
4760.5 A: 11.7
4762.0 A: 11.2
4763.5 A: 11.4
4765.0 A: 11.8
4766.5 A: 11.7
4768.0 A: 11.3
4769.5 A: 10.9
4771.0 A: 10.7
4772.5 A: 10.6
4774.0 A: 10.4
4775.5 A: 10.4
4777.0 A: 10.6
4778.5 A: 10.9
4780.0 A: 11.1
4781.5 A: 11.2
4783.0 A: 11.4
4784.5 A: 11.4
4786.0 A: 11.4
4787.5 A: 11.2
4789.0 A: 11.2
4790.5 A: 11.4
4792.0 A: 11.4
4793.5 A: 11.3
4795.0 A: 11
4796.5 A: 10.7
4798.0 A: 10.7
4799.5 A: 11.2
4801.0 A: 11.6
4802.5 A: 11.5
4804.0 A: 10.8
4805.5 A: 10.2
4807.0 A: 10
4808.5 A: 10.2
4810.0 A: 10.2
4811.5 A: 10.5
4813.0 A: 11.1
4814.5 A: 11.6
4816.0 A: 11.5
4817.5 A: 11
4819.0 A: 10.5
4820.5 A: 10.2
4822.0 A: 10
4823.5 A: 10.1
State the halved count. 2.0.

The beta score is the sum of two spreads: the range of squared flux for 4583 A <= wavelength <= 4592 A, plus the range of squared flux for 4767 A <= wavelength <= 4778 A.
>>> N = 36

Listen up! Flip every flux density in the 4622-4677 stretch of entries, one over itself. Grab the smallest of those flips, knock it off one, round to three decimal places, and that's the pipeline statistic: 0.955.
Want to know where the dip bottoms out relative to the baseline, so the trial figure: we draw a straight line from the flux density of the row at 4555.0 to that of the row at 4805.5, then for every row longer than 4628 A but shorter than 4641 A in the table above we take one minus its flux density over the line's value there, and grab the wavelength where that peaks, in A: 4628.5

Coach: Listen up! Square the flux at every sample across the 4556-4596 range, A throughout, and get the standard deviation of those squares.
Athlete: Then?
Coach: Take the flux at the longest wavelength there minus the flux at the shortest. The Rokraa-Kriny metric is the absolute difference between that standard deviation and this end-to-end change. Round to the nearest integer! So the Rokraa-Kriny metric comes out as 16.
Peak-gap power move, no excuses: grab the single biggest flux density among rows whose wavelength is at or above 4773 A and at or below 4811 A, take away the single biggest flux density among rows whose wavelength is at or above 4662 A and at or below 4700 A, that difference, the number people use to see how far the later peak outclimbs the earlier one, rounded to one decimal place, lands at -10.6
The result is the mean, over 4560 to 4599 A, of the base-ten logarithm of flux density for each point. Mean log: 1.07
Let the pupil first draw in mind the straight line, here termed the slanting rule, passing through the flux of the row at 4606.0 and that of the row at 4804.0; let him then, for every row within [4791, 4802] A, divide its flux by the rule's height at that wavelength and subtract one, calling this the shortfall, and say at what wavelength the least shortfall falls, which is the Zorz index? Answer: 4796.5 A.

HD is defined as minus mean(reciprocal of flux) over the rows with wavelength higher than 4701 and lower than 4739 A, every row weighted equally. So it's -0.0847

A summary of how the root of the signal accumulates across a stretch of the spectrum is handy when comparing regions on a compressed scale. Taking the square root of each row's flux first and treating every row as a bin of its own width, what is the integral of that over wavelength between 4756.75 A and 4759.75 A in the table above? 10.4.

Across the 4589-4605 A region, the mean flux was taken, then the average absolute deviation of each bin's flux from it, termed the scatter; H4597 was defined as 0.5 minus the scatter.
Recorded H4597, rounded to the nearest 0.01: -0.07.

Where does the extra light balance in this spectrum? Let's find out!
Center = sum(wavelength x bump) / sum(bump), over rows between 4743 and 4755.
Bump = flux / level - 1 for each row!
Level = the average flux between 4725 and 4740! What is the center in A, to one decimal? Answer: 4747.4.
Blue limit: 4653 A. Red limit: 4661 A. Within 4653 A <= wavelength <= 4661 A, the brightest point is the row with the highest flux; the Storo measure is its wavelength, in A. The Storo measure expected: 4660.0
